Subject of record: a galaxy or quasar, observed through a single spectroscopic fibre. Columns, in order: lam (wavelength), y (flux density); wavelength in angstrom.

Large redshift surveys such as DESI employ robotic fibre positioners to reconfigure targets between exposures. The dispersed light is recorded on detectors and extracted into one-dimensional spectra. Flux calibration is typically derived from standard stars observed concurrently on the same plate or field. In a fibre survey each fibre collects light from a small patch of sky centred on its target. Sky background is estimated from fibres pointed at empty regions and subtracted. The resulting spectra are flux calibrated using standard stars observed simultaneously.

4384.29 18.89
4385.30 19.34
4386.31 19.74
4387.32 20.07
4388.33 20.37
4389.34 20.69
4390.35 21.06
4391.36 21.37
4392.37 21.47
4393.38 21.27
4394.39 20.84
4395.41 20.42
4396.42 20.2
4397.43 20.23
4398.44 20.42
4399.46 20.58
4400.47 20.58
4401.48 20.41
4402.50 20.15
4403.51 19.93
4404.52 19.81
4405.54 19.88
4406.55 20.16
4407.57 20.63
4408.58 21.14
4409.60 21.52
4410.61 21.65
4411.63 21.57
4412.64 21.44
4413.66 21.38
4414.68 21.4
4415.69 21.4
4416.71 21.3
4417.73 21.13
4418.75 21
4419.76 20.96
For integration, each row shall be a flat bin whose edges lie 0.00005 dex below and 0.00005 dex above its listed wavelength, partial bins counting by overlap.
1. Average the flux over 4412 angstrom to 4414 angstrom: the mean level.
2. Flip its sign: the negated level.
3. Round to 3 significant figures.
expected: -21.4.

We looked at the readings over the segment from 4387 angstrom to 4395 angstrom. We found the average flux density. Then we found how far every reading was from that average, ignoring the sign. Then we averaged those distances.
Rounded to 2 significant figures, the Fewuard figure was 0.40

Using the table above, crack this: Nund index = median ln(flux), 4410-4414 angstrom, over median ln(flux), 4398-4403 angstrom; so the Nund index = 1.02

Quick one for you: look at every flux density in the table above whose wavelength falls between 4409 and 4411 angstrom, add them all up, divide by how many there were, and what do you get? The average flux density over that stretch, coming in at 21.6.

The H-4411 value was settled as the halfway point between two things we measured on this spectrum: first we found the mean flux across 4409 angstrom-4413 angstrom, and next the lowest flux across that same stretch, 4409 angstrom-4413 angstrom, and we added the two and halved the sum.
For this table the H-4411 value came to 21.5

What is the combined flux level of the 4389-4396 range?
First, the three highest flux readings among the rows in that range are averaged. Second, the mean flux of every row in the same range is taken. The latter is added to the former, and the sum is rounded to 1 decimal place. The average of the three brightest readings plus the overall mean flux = 42.4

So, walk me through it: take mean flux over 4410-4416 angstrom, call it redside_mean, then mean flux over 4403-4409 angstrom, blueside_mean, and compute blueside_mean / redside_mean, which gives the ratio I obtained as 0.94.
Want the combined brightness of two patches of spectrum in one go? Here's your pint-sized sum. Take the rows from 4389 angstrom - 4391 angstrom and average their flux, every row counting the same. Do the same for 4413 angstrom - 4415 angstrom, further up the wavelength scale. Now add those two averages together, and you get 42.3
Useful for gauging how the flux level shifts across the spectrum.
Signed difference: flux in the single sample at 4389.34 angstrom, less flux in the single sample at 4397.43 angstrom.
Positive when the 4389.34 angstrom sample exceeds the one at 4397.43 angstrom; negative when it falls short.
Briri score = 0.46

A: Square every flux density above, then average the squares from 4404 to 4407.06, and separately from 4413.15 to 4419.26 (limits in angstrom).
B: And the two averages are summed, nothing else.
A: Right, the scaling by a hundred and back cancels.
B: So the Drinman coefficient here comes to 850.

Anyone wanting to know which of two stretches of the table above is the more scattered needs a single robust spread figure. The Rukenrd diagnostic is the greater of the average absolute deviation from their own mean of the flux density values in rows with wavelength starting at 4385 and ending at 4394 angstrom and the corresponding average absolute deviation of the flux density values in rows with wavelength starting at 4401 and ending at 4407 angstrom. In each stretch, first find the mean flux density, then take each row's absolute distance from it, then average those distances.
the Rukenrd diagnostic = 0.64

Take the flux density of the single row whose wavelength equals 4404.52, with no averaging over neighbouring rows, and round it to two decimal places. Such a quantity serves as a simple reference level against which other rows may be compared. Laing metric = 19.81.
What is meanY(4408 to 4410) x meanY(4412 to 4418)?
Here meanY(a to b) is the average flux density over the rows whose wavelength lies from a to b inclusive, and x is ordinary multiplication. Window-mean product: 455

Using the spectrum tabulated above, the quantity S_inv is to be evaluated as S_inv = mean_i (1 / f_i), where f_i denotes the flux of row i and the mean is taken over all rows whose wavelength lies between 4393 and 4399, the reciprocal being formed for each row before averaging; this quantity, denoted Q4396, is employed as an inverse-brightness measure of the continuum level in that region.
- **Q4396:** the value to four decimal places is 0.0486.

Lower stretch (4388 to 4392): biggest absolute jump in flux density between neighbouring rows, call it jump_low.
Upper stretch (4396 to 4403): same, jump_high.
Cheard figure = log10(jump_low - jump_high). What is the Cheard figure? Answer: -1.0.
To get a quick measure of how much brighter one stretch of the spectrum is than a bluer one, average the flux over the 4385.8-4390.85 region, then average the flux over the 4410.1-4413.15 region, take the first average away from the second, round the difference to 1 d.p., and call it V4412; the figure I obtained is 1.2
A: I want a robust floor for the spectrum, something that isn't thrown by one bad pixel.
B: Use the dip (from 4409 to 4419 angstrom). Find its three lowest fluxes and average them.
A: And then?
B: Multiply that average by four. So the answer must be 85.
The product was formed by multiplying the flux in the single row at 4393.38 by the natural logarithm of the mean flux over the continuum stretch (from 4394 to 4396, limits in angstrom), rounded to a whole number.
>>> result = 64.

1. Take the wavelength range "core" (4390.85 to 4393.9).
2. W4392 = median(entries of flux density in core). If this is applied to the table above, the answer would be 21.4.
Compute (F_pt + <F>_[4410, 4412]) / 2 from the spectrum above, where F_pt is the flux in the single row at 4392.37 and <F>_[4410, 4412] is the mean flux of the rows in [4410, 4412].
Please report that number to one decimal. 21.5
